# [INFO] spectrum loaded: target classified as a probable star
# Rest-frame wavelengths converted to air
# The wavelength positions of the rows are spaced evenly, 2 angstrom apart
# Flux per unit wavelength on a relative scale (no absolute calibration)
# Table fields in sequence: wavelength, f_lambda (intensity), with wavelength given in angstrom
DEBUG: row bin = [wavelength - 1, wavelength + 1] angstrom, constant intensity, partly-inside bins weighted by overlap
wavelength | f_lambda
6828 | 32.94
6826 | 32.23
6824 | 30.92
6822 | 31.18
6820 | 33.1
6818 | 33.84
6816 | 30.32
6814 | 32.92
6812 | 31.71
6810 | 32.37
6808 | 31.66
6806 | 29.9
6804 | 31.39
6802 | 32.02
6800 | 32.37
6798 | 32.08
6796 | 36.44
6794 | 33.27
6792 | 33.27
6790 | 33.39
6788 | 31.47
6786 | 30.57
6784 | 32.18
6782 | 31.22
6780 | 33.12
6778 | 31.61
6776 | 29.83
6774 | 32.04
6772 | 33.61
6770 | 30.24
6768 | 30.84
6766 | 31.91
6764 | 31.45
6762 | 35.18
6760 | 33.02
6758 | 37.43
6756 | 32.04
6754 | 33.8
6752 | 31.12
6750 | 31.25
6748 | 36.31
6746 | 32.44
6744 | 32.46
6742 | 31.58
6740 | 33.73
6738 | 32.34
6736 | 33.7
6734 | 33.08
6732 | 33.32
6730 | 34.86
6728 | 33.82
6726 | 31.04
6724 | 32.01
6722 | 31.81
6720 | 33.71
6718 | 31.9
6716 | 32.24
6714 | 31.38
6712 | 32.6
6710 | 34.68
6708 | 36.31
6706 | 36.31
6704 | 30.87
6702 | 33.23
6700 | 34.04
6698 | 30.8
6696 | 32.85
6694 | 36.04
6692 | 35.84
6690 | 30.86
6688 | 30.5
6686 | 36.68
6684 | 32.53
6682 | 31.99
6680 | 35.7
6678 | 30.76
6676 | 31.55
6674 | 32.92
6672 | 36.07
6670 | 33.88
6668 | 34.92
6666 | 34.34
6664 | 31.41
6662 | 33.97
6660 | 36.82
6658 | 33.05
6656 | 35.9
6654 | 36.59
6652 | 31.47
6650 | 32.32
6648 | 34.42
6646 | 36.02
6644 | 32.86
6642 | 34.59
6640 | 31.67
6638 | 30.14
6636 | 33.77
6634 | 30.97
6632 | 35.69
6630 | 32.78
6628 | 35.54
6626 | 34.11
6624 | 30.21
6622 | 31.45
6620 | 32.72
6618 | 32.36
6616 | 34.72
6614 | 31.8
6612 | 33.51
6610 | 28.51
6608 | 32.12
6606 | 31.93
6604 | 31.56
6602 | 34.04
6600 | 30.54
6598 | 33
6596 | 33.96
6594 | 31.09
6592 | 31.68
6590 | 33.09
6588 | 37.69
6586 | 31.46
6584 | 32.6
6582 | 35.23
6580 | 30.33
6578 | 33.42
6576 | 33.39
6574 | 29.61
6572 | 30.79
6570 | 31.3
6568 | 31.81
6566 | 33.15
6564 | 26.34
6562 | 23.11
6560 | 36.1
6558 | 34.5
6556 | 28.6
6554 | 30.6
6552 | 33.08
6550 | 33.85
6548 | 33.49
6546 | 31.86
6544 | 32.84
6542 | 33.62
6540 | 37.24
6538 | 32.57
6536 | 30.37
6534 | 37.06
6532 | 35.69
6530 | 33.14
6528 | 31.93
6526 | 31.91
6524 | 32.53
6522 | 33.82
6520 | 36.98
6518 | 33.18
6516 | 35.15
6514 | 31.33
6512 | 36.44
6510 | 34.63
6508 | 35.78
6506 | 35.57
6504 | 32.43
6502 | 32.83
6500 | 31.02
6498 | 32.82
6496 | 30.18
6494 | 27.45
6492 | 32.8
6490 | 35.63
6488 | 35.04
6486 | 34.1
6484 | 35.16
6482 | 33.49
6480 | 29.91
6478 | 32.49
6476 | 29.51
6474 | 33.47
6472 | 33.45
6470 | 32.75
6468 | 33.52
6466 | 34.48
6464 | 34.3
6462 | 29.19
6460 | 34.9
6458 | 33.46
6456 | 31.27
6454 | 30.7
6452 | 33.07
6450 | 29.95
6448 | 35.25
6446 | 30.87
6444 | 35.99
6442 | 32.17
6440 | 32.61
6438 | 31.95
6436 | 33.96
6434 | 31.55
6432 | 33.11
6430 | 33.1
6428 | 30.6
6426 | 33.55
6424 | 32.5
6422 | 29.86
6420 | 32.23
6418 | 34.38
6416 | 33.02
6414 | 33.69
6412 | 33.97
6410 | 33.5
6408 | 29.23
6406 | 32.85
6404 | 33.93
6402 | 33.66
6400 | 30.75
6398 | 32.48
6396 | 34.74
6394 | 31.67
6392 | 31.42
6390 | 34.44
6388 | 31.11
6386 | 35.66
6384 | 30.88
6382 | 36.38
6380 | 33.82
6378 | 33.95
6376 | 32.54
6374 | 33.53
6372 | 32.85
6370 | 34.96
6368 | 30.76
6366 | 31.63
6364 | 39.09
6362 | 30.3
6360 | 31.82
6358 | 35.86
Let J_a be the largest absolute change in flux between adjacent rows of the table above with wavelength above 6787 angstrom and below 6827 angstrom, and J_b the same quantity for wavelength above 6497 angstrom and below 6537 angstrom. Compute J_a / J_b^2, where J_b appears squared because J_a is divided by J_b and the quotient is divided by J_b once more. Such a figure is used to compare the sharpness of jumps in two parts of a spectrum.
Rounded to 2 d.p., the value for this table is 0.10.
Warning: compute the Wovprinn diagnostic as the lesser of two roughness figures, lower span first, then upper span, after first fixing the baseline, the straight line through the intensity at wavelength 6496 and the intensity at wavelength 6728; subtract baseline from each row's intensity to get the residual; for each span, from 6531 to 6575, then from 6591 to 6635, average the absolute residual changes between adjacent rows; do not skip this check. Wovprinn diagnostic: 2.3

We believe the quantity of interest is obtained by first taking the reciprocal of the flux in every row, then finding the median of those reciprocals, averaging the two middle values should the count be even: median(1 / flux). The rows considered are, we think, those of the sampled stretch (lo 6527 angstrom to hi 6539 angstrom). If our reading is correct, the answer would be 0.0304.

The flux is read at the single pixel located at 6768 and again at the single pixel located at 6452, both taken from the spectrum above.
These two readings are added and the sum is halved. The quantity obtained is 32.0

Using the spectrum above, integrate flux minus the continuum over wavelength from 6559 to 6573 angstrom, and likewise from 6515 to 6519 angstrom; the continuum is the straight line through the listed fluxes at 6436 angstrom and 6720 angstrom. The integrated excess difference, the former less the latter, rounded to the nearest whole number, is -50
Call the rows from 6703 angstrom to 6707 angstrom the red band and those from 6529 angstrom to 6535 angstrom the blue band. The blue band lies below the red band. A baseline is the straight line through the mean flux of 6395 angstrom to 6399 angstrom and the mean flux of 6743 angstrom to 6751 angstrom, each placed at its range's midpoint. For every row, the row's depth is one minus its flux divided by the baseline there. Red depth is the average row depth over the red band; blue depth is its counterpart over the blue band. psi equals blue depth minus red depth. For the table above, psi -0.044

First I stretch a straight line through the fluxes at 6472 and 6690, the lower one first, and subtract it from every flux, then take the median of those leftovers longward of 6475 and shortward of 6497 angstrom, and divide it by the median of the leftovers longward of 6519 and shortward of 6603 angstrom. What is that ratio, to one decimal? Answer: -1.0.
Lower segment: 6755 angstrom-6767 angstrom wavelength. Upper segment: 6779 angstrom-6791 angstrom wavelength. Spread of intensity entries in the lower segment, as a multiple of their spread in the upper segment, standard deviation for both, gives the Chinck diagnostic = 2.1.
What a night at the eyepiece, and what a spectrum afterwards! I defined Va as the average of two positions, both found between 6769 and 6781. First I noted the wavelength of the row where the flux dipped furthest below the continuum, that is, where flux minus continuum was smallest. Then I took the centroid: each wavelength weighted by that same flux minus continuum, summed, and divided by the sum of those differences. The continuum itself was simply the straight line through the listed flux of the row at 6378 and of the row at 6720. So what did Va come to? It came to 6775.2 angstrom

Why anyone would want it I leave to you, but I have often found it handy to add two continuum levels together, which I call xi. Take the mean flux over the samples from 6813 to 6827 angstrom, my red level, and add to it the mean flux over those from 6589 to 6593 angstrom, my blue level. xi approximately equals 64.5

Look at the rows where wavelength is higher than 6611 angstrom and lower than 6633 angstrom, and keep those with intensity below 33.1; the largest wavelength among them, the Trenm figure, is 6630 angstrom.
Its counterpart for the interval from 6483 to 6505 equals 6504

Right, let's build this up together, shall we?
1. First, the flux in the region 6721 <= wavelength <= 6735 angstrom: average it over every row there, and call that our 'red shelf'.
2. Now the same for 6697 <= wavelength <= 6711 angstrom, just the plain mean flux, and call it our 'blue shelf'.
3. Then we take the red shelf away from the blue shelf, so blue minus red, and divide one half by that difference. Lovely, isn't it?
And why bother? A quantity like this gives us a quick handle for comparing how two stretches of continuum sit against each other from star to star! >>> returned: 0.56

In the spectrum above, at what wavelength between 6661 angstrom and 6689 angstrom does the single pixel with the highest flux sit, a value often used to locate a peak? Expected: 6686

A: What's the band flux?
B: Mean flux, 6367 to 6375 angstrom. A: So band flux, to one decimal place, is 33.0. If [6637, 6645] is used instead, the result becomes 32.3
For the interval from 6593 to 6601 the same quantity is 32.1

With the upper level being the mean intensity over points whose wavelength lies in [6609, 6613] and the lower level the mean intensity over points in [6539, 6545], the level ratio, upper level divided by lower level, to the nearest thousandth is 0.897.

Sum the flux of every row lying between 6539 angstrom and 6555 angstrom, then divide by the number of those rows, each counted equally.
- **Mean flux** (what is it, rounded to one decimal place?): 33.3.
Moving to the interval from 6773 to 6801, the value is 32.3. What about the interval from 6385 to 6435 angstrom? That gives 32.7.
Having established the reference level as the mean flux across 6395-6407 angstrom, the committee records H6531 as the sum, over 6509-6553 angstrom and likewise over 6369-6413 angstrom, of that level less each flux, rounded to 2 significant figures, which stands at -16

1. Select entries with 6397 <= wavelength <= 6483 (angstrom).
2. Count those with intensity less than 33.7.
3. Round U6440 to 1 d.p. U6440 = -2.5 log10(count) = -3.8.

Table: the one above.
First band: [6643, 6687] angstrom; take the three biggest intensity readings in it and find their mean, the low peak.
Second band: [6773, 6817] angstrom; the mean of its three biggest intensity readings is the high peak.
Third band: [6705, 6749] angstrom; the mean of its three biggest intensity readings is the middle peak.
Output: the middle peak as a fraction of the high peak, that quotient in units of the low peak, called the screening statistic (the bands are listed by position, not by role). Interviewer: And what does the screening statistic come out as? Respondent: 0.0288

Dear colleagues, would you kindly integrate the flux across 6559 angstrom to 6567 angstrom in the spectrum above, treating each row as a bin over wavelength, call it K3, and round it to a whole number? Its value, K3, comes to 237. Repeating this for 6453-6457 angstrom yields 124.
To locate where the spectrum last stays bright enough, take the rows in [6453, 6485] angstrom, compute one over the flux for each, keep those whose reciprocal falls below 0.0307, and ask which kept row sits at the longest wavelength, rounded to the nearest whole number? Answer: 6484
